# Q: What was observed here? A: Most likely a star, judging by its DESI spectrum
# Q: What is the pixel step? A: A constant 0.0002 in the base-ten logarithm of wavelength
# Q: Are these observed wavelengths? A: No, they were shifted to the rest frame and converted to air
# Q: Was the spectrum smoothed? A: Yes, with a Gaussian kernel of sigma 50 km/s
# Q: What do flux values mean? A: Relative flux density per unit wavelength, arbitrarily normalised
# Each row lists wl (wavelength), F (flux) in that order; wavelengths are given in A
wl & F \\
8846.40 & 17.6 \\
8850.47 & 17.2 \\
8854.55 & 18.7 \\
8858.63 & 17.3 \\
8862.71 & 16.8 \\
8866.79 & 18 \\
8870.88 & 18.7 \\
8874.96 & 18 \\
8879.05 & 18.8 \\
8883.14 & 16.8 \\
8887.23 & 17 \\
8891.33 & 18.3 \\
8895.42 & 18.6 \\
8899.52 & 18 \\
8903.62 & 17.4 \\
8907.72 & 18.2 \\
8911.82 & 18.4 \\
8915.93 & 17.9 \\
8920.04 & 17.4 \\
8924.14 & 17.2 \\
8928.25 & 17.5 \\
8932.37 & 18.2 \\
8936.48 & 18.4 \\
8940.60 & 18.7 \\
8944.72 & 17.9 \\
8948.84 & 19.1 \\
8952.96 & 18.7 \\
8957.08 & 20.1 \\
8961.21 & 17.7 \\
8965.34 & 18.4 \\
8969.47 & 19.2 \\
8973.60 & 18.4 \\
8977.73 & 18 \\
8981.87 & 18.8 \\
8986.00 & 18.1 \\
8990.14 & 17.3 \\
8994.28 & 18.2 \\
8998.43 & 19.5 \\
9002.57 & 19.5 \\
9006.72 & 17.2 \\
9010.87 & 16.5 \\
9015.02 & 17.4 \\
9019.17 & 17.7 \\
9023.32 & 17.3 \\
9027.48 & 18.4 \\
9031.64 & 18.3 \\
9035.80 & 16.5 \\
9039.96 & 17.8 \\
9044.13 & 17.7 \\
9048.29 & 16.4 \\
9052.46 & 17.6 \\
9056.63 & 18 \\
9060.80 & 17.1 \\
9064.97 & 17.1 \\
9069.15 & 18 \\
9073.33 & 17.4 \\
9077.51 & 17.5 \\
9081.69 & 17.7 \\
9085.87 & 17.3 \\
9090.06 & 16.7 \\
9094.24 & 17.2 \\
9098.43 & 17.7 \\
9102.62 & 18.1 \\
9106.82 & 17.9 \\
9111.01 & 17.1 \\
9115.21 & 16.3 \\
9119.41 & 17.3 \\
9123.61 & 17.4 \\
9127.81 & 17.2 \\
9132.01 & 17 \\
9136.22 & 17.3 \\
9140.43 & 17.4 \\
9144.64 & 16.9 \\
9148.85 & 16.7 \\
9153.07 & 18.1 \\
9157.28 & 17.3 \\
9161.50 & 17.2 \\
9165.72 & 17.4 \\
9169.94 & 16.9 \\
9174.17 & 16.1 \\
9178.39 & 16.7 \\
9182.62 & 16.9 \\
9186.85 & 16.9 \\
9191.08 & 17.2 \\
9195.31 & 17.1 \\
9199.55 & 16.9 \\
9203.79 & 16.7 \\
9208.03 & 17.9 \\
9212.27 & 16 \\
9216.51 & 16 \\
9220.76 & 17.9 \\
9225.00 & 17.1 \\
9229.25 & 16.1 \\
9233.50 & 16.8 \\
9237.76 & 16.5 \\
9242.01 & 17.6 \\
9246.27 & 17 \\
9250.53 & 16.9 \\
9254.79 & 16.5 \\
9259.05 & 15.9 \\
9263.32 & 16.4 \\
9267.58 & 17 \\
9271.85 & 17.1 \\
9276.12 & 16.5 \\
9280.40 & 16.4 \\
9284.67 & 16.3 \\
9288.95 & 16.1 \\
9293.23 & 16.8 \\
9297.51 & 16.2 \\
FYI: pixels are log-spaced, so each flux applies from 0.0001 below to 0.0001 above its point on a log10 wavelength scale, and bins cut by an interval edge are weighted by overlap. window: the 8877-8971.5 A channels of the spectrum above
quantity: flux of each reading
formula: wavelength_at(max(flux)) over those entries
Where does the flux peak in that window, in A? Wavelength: 8957.08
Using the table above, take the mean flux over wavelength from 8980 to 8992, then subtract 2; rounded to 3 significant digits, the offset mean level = 16.1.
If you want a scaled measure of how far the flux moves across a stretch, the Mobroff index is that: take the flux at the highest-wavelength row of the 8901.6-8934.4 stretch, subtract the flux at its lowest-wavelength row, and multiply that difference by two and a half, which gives 2.0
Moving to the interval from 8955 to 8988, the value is -5.0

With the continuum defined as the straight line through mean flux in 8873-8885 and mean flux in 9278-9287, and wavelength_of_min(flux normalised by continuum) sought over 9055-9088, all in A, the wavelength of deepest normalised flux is 9060.80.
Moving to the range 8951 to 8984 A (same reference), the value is 8961.21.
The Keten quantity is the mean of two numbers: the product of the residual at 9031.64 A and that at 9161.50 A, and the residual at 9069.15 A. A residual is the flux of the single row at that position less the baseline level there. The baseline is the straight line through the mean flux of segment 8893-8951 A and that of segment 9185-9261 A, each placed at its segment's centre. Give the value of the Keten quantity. 0.31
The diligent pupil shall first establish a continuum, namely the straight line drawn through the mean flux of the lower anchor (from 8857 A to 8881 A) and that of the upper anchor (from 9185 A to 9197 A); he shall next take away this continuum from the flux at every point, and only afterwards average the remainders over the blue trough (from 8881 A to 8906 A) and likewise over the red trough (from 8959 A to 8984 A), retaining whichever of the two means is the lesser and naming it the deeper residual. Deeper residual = -0.18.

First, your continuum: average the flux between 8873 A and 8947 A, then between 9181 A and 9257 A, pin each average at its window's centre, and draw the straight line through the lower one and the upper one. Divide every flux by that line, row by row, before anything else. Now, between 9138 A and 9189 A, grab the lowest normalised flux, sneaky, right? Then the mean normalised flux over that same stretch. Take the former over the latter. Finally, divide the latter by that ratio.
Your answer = 1.05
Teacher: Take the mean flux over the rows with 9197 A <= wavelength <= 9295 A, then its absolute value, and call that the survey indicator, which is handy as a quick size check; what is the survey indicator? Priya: 16.7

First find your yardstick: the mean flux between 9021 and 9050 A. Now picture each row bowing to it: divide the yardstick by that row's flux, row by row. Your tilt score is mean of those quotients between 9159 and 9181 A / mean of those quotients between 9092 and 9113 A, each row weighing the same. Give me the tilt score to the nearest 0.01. 1.04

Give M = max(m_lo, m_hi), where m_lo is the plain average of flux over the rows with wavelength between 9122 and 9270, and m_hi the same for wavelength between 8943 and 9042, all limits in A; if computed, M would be 18.2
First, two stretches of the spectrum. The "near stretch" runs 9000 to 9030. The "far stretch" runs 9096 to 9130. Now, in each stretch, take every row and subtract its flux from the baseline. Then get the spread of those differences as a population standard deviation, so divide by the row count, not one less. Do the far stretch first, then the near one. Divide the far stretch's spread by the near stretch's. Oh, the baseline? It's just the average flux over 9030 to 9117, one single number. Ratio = 0.58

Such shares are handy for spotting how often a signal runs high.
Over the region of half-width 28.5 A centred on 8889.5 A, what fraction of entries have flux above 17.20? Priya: 0.79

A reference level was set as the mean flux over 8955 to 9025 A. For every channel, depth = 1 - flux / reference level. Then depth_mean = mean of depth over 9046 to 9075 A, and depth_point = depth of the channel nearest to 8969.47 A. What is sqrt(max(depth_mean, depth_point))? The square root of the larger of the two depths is 0.21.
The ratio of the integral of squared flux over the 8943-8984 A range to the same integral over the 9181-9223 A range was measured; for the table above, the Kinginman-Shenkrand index 1.18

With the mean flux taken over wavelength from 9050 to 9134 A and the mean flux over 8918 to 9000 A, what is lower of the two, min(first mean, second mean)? 17.4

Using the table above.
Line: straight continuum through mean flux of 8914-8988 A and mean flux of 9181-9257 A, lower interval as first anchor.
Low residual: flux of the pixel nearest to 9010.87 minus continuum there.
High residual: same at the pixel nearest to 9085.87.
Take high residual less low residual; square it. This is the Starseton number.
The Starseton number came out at 1.4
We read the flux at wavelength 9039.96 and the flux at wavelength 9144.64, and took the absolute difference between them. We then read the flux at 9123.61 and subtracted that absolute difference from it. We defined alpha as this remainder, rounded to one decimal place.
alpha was 16.5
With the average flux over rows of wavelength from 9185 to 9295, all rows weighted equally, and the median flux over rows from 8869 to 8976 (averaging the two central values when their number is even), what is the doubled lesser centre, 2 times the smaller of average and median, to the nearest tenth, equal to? 33.5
